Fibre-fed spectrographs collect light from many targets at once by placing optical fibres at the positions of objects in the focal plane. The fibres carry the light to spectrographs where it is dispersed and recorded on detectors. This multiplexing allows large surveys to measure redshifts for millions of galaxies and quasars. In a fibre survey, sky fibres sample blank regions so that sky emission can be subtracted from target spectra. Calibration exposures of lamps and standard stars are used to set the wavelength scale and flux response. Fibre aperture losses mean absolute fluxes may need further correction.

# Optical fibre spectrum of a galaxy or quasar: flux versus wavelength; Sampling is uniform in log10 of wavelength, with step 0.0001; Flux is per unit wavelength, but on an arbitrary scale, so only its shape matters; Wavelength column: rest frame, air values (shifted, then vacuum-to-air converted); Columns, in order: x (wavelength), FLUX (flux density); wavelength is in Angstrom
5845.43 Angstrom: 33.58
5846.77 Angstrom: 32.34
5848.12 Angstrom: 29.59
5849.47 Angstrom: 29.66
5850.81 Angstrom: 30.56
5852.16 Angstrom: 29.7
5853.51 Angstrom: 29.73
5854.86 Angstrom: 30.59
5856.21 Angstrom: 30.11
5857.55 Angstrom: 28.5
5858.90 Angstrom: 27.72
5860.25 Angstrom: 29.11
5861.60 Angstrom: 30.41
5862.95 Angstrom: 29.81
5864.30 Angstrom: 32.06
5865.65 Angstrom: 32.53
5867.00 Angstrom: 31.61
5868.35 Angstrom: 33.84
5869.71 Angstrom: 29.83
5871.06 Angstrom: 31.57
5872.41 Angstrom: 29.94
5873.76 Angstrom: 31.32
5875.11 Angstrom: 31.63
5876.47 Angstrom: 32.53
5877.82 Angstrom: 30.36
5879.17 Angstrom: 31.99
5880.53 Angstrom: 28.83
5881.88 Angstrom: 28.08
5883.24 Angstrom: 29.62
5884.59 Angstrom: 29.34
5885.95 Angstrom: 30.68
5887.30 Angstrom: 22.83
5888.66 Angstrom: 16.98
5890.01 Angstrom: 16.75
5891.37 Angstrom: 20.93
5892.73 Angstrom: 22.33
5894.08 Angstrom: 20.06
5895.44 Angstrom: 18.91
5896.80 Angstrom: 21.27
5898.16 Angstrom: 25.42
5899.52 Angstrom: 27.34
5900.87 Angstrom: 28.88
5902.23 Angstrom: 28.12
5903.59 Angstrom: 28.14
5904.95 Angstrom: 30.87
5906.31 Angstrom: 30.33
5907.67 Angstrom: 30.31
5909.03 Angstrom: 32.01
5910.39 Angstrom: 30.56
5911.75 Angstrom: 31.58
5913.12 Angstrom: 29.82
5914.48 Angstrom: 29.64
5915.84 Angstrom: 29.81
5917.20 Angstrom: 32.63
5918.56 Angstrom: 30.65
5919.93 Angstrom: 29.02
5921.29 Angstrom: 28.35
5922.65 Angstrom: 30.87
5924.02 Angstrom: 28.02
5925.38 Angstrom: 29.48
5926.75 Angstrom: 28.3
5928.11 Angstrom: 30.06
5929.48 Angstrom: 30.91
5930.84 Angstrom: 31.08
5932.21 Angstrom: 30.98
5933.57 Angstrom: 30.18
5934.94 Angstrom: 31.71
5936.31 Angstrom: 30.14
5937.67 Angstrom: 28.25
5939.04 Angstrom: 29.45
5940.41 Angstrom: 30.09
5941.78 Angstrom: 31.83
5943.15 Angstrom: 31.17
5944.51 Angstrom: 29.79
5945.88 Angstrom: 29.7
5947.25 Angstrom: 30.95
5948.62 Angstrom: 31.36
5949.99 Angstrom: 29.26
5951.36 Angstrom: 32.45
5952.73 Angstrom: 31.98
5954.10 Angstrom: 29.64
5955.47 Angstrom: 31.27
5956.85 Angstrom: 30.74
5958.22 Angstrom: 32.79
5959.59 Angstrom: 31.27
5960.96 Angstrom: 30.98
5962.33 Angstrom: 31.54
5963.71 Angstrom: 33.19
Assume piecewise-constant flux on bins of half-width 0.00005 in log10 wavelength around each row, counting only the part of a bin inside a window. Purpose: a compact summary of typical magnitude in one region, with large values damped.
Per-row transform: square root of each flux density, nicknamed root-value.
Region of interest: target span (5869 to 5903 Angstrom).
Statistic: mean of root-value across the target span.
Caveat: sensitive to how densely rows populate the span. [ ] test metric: 5.14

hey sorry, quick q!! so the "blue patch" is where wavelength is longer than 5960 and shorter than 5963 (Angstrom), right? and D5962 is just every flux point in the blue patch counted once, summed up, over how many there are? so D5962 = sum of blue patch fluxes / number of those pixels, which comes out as 31.3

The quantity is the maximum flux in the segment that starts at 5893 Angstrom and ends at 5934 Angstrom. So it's 32.63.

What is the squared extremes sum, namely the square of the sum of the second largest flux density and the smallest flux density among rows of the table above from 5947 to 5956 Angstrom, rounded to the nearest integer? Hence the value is 3750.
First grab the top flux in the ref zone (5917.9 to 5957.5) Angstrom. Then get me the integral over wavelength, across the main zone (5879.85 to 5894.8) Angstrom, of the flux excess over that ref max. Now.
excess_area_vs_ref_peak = -123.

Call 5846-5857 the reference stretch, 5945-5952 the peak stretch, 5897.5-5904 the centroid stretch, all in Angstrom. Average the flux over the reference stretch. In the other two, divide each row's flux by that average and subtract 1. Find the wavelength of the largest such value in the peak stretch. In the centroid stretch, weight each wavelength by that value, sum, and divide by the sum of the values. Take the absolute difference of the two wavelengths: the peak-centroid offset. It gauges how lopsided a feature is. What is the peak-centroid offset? 51.1 Angstrom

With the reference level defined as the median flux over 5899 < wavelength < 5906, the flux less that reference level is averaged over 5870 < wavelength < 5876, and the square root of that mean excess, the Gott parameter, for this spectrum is 1.72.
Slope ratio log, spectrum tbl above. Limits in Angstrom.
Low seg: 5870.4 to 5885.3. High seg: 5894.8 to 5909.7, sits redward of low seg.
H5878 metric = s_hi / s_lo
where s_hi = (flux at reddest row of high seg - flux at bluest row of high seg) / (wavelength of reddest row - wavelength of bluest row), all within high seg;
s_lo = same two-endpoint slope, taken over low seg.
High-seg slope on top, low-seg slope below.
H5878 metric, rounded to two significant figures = -5.8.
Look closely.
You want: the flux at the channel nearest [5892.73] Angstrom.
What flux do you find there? 22.33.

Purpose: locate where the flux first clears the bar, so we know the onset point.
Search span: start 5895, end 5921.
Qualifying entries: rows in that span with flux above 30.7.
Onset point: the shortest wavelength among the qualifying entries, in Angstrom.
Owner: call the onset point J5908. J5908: 5904.95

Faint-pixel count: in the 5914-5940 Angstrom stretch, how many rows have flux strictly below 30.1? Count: 10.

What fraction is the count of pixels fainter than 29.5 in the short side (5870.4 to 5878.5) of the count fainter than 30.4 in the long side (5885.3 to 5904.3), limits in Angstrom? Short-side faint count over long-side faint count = 0.00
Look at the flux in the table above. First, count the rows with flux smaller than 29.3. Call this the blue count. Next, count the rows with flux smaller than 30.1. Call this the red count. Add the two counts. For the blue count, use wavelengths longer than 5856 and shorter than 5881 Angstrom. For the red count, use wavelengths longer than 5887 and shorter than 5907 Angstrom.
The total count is 17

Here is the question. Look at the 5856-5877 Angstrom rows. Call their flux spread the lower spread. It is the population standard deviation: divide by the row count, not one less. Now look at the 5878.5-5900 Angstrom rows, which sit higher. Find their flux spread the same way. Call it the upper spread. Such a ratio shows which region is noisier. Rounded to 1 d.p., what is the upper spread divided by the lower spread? 3.1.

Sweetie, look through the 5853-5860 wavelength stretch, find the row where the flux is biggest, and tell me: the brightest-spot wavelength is 5854.86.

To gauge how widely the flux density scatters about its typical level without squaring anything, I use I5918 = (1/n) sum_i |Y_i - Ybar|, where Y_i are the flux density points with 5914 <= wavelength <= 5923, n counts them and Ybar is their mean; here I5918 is 1.07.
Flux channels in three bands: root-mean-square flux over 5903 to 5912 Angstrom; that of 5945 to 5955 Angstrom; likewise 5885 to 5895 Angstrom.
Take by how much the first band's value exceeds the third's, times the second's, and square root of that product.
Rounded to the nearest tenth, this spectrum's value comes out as 16.3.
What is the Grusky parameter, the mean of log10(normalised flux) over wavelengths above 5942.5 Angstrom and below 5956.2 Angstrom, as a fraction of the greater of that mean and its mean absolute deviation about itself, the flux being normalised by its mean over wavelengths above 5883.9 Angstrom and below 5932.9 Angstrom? 1.0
